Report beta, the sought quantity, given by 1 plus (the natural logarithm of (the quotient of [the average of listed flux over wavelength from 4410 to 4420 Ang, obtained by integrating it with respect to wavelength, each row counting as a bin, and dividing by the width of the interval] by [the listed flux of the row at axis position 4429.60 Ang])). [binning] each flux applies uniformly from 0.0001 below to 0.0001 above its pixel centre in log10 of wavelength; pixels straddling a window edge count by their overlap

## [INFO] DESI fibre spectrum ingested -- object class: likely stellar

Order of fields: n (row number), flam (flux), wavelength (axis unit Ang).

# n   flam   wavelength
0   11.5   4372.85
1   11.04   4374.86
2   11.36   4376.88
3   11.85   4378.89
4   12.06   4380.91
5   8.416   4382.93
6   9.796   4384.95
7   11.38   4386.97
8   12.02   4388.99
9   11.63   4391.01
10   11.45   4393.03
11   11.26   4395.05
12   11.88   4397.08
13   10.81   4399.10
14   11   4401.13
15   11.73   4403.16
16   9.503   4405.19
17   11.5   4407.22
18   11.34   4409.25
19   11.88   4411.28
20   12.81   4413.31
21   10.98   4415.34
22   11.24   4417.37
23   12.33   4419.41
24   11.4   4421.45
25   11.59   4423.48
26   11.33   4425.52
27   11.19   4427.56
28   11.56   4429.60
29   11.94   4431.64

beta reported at 1.02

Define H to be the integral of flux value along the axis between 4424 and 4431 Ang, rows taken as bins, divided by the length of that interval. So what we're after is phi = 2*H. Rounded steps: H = 11.4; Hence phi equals 22.8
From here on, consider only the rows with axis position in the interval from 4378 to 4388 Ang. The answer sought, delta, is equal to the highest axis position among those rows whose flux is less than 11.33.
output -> 4384.95 Ang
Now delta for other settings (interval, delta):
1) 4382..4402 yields 4401.13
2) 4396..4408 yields 4405.19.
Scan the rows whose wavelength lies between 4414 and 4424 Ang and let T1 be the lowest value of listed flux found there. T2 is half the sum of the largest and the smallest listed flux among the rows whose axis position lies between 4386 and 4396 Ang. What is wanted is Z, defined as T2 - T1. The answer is 0.7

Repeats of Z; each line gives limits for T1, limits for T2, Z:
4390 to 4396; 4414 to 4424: 0.4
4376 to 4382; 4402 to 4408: -0.7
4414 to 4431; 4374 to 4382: 0.6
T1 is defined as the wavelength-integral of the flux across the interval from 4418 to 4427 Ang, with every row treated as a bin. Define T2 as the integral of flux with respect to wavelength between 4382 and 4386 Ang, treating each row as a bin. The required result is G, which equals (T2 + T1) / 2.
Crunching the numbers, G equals 71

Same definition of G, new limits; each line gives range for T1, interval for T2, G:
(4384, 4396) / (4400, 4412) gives 134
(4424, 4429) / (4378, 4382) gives 52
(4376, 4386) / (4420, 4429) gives 105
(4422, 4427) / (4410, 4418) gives 76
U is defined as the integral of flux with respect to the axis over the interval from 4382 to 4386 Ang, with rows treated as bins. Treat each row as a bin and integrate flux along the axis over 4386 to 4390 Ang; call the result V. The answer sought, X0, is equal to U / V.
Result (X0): 0.78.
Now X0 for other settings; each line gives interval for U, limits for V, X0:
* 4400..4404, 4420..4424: 0.98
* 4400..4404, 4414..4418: 1.01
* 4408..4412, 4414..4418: 1.03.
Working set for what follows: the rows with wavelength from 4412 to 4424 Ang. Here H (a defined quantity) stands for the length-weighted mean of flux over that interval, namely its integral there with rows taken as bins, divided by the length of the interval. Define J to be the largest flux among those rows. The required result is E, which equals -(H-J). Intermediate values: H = 11.7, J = 12.81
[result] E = 1.1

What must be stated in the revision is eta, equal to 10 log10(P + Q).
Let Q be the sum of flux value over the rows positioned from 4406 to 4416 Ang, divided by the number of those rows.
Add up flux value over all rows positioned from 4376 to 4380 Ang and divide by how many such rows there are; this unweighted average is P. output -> 13.7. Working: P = 11.6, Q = 11.7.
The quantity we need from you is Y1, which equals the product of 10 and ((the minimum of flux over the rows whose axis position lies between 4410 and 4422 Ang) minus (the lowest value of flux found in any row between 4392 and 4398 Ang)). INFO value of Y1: -3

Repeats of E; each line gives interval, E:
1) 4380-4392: 1.2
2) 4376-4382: 0.3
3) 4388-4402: 0.6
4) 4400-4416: 1.5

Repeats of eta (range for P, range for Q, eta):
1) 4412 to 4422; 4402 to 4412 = 13.6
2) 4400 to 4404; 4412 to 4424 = 13.6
